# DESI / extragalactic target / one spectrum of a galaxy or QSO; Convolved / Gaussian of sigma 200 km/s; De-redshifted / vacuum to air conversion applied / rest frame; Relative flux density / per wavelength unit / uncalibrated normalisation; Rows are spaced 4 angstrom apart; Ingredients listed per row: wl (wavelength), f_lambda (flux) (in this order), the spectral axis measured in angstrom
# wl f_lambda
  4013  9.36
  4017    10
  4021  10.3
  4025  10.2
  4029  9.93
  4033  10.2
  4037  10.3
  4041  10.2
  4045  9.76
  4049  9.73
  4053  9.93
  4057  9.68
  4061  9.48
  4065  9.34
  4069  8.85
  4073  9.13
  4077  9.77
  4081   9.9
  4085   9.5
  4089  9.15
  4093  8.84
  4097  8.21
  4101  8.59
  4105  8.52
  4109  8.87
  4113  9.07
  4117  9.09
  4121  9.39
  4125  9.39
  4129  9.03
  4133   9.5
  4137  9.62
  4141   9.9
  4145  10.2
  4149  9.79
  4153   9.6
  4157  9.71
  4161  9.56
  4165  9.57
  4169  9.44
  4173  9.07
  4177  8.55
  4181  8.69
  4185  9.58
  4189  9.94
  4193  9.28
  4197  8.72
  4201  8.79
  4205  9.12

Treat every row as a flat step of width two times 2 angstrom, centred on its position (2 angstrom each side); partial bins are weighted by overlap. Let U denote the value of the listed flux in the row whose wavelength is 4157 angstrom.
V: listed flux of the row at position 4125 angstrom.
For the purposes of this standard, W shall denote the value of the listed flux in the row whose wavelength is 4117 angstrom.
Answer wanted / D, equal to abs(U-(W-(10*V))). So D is 94.5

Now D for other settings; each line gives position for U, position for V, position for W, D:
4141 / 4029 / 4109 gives 100.3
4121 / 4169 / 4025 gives 93.6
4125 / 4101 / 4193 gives 86.0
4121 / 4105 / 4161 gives 85.0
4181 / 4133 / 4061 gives 94.2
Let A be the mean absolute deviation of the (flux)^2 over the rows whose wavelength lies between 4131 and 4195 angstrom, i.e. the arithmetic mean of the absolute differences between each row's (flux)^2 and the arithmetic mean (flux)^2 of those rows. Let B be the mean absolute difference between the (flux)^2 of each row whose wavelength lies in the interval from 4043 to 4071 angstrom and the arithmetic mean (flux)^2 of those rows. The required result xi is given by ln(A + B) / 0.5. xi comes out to 4.8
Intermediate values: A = 5.8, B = 5.1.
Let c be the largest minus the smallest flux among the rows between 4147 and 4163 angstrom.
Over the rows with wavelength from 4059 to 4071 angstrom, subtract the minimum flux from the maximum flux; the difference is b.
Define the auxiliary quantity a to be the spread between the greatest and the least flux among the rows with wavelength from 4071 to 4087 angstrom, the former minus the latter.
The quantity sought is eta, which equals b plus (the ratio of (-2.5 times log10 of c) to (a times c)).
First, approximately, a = 0.77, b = 0.6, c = 0.2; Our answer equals 10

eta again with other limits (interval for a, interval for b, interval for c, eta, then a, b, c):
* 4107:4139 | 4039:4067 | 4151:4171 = 8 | 0.75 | 0.9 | 0.3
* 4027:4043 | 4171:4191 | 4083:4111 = 1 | 0.37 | 1.4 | 1.3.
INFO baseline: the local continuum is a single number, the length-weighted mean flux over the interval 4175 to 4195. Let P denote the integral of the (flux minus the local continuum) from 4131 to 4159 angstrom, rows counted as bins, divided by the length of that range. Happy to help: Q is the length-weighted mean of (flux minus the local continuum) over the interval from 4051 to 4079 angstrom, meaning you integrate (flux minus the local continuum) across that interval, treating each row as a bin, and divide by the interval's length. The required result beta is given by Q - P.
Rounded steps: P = 0.6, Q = 0.2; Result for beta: -0.3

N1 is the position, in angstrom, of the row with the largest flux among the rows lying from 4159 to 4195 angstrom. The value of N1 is 4189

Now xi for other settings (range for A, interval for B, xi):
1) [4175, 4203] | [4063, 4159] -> 5.5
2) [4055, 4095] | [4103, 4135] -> 4.6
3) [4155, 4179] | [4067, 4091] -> 5.1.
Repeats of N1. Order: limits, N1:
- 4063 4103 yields 4081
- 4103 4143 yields 4141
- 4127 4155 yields 4145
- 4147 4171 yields 4149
